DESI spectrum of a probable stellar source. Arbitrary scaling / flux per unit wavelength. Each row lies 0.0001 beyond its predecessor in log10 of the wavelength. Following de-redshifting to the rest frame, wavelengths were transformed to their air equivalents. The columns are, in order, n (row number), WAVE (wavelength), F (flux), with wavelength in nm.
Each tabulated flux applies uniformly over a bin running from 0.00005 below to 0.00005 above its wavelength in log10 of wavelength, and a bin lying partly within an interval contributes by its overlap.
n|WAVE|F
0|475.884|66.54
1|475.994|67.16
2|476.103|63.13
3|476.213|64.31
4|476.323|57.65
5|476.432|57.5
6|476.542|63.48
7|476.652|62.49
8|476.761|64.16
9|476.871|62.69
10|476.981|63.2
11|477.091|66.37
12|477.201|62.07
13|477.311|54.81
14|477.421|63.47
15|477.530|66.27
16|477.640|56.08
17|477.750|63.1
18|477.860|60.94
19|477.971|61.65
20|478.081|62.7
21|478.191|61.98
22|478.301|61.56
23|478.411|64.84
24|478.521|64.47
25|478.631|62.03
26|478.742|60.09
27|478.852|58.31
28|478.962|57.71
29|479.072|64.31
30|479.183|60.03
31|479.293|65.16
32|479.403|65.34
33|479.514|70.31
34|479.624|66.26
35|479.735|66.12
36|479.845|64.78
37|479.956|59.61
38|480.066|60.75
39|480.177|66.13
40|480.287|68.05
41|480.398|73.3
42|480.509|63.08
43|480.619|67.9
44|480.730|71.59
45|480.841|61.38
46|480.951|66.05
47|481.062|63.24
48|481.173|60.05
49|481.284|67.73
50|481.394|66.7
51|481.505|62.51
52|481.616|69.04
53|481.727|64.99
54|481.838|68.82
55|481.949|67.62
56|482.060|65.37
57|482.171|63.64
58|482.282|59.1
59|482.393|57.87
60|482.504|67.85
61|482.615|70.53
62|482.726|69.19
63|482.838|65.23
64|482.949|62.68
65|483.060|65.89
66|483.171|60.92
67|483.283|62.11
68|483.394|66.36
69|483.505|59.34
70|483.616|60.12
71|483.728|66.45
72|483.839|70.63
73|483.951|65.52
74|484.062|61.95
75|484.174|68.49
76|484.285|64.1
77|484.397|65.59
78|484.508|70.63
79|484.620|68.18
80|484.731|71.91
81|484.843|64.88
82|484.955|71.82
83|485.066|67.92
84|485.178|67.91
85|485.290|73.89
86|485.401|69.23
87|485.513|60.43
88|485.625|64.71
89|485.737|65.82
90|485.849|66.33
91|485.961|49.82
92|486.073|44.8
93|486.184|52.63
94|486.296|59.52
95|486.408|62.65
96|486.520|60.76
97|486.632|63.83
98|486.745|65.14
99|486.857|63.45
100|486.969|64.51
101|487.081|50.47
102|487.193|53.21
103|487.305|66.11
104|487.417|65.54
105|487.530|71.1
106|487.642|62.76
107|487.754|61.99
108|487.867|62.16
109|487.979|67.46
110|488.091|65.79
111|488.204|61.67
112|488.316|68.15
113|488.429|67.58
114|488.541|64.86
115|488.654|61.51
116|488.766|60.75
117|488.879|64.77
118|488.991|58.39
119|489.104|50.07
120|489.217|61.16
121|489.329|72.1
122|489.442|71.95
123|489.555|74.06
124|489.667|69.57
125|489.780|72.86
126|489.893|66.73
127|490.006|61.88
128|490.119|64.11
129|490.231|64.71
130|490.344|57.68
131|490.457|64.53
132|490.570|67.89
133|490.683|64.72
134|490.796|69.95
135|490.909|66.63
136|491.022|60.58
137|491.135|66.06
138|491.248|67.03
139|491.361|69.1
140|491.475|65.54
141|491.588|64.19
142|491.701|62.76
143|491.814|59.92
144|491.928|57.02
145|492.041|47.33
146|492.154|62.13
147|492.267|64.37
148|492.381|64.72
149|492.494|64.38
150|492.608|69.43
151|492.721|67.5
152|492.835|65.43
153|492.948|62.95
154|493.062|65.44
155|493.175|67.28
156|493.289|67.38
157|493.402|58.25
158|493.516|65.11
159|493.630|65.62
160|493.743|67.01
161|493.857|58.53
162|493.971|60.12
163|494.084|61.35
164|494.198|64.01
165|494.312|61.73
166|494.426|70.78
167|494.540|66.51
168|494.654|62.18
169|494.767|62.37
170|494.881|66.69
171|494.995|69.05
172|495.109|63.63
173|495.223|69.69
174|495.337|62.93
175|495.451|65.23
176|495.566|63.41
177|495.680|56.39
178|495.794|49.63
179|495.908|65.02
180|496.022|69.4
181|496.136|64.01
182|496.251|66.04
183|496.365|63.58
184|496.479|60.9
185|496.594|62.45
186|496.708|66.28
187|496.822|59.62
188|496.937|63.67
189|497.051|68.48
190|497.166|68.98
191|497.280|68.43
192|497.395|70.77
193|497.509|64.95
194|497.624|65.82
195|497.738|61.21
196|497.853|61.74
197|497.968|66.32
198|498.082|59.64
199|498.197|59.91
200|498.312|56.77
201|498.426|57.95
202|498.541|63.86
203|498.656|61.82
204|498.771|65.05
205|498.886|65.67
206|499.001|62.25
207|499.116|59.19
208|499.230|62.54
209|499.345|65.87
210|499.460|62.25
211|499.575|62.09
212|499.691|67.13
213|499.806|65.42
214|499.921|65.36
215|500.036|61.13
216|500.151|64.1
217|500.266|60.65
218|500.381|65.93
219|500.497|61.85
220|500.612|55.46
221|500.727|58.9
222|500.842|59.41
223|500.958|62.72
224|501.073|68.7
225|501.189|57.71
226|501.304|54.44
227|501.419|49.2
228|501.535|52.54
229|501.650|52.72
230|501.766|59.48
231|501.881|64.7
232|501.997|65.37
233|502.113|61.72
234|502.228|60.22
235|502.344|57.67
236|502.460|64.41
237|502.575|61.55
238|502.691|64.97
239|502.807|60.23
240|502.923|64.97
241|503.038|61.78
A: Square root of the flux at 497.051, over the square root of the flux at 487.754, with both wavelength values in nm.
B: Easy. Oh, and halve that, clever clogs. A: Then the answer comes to 0.526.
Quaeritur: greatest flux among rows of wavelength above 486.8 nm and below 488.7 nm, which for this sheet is 71.1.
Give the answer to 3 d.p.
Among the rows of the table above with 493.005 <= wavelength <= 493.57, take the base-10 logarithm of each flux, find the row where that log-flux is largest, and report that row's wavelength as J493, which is 493.289 nm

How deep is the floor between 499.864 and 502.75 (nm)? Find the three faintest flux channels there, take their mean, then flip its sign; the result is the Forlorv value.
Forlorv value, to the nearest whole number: -51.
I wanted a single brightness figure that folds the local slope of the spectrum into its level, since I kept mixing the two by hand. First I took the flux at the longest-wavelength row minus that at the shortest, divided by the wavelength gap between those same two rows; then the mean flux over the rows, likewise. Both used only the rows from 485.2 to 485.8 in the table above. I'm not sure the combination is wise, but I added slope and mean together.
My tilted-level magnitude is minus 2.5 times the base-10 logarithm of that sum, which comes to -4.2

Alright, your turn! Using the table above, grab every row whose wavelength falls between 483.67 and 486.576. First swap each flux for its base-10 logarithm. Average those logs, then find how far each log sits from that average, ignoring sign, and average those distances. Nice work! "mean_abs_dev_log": 0.0351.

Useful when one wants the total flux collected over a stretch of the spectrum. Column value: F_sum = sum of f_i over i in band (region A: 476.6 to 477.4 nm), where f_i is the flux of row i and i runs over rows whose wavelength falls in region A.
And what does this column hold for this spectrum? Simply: 436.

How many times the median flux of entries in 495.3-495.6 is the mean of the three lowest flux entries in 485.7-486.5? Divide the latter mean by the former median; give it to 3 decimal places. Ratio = 0.774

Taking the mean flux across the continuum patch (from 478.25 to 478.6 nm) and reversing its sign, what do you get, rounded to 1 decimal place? -63.6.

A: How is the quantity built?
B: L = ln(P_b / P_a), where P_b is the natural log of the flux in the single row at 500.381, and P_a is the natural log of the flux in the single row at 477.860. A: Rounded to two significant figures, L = 0.019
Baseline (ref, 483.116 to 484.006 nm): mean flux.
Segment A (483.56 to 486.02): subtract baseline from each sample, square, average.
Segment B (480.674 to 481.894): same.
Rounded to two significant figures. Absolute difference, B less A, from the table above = 16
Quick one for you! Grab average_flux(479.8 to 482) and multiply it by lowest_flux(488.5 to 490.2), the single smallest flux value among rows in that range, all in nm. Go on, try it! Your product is 3288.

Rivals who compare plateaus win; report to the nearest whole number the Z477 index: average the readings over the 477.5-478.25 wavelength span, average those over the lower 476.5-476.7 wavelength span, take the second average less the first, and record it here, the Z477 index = 1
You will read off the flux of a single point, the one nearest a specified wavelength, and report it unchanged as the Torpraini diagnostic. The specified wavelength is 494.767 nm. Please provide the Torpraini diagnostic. 62.37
